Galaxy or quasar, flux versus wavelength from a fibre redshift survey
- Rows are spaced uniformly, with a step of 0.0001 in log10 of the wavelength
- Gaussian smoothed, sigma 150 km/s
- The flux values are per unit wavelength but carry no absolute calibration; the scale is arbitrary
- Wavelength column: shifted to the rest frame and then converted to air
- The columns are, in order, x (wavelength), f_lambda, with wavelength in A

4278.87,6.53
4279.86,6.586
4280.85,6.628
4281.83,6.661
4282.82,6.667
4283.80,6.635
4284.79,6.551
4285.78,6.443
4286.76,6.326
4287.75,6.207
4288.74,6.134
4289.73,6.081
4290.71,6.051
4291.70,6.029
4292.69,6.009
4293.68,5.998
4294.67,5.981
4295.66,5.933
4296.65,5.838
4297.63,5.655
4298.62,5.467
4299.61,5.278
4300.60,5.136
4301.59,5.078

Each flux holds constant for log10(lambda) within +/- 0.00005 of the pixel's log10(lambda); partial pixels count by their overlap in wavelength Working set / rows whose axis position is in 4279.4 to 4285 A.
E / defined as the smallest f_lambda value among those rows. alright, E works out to 6.551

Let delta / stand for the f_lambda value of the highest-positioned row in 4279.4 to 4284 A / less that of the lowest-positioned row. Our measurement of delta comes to 0.05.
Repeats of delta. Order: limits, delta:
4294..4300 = -0.70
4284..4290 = -0.47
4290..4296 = -0.12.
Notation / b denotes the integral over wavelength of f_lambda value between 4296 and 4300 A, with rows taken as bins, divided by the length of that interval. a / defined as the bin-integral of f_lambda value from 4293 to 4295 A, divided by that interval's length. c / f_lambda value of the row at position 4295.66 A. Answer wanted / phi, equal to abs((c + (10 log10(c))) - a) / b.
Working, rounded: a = 5.98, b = 5.59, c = 5.933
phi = 1.37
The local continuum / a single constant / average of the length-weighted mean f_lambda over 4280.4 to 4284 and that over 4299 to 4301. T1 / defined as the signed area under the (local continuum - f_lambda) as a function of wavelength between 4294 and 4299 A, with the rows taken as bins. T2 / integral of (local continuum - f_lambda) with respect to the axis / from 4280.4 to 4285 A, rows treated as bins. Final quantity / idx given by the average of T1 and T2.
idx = -1.2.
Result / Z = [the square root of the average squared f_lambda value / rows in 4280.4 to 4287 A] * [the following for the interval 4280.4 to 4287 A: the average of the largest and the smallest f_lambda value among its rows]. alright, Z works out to 43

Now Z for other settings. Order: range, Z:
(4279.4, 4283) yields 44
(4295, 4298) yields 34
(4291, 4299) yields 34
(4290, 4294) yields 36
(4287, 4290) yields 38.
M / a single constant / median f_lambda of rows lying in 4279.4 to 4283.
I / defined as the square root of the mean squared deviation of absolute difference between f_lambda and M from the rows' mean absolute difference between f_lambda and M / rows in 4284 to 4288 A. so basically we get 0.13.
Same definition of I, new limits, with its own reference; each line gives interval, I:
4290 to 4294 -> 0.02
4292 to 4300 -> 0.26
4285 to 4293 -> 0.15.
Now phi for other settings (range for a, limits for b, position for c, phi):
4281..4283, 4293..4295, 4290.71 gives 1.20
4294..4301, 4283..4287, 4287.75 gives 1.30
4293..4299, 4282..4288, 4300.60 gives 0.99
